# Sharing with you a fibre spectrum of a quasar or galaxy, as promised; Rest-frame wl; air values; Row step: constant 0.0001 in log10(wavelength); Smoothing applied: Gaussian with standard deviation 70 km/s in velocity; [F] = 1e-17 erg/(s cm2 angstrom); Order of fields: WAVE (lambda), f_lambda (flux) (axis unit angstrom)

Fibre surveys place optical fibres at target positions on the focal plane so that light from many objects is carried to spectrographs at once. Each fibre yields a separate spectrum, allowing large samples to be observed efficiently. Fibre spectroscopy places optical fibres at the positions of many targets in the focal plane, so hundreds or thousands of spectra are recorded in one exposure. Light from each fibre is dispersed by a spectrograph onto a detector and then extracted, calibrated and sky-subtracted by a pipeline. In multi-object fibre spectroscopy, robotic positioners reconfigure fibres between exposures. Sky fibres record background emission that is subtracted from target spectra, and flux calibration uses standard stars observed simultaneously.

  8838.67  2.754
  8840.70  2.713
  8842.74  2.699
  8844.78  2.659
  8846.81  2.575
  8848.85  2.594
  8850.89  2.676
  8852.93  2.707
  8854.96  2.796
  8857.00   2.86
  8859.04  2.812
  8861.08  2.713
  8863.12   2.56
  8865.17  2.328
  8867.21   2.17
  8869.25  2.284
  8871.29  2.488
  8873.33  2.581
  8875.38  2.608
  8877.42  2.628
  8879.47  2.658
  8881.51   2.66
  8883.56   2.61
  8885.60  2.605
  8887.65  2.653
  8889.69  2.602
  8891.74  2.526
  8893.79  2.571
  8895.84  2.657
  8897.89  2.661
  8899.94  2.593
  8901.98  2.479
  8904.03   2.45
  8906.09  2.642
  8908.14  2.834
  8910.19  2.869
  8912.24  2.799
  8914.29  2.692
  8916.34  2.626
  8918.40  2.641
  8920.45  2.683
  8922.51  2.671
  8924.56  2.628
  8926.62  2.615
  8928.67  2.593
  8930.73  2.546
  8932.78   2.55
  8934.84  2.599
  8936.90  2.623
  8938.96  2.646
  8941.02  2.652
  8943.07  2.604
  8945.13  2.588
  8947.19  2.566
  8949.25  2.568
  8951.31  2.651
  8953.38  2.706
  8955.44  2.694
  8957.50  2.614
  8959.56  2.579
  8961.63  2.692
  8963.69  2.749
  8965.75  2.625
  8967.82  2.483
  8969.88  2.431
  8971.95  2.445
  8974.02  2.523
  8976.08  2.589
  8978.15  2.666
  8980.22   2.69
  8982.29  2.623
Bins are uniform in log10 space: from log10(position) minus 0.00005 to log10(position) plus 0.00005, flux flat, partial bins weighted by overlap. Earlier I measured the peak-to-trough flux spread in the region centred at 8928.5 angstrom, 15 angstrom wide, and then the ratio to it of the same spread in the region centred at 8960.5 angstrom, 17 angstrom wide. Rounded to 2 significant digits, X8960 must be 2.1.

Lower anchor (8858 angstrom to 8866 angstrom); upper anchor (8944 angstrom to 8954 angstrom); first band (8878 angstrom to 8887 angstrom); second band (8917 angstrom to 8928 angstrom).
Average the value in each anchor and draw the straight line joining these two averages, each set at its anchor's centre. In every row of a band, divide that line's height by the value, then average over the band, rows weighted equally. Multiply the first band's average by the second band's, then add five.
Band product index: 5.98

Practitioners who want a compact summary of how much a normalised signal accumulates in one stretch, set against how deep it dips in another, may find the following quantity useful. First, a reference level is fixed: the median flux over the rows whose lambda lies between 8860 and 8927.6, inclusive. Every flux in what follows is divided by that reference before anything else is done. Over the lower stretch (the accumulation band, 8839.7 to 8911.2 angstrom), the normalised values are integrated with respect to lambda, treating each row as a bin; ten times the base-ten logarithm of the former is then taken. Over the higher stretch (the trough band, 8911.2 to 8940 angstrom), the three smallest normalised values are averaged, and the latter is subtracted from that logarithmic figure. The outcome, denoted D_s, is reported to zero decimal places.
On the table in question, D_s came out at 18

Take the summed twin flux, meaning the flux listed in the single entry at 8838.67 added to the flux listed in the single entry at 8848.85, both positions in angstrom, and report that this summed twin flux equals 5.35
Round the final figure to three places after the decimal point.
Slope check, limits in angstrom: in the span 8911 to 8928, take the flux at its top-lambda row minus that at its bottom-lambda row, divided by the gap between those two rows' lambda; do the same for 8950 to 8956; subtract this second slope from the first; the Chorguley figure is -0.023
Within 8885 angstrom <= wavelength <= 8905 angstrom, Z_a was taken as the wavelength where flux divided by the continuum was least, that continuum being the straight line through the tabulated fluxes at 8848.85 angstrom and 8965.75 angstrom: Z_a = 8904.03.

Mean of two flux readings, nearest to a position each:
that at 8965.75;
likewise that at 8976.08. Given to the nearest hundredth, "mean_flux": 2.61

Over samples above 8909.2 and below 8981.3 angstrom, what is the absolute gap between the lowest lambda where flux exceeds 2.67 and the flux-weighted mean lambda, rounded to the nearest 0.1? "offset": 34.7 angstrom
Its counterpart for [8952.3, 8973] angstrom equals 9.1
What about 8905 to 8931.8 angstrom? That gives 10.1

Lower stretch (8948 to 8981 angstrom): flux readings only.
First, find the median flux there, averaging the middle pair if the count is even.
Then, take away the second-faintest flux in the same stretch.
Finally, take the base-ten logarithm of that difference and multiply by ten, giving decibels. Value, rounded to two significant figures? -7.6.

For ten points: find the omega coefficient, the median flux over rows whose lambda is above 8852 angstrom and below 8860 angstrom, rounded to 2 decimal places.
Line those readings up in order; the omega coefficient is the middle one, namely 2.80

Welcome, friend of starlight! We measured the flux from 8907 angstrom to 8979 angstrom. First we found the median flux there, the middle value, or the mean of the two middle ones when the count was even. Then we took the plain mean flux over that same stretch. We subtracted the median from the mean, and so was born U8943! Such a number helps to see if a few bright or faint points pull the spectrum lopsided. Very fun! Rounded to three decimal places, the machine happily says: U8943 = 0.005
